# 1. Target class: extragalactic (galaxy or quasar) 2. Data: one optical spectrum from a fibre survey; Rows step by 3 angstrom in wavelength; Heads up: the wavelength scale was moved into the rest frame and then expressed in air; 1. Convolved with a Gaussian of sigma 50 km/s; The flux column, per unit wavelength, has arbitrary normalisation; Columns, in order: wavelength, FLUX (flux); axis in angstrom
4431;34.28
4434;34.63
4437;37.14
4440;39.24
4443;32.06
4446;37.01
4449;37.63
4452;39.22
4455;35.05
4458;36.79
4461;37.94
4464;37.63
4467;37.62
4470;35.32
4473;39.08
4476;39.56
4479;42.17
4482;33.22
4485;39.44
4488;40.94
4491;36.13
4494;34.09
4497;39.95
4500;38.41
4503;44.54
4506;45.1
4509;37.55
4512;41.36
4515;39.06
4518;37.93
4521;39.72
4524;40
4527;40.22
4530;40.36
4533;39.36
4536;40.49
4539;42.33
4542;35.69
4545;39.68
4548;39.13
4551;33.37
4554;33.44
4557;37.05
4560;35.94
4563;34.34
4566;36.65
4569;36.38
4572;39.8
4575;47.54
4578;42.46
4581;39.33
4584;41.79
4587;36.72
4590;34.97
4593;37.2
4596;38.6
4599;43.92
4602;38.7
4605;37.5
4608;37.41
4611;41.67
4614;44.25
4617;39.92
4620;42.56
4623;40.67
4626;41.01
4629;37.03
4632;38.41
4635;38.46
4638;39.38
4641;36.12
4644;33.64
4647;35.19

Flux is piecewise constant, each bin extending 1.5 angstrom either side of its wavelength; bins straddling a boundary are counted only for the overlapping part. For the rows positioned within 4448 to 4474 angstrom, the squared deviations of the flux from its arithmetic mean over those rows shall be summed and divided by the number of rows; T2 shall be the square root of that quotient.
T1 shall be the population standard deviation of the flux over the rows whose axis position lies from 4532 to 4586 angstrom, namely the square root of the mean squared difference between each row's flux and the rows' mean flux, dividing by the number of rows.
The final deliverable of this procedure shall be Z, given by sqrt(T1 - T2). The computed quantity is 1.47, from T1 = 3.54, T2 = 1.37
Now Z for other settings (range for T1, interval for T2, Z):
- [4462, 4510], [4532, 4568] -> 0.68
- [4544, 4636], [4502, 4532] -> 0.91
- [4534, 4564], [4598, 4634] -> 0.75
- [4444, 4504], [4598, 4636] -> 0.54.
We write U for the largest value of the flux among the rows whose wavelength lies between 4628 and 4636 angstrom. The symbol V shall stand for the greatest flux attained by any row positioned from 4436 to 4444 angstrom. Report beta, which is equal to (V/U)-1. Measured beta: 0.02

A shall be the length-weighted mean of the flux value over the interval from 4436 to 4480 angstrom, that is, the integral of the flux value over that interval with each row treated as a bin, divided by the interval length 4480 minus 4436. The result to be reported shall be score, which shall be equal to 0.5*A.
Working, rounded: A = 37.5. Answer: 18.8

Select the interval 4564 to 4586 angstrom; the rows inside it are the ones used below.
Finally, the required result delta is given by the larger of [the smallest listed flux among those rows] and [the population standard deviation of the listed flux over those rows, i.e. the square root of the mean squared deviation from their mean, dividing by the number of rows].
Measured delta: 36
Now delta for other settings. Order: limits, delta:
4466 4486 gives 33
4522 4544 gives 36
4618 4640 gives 37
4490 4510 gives 34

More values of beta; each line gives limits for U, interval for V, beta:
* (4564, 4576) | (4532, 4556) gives -0.11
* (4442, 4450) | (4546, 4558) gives 0.04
